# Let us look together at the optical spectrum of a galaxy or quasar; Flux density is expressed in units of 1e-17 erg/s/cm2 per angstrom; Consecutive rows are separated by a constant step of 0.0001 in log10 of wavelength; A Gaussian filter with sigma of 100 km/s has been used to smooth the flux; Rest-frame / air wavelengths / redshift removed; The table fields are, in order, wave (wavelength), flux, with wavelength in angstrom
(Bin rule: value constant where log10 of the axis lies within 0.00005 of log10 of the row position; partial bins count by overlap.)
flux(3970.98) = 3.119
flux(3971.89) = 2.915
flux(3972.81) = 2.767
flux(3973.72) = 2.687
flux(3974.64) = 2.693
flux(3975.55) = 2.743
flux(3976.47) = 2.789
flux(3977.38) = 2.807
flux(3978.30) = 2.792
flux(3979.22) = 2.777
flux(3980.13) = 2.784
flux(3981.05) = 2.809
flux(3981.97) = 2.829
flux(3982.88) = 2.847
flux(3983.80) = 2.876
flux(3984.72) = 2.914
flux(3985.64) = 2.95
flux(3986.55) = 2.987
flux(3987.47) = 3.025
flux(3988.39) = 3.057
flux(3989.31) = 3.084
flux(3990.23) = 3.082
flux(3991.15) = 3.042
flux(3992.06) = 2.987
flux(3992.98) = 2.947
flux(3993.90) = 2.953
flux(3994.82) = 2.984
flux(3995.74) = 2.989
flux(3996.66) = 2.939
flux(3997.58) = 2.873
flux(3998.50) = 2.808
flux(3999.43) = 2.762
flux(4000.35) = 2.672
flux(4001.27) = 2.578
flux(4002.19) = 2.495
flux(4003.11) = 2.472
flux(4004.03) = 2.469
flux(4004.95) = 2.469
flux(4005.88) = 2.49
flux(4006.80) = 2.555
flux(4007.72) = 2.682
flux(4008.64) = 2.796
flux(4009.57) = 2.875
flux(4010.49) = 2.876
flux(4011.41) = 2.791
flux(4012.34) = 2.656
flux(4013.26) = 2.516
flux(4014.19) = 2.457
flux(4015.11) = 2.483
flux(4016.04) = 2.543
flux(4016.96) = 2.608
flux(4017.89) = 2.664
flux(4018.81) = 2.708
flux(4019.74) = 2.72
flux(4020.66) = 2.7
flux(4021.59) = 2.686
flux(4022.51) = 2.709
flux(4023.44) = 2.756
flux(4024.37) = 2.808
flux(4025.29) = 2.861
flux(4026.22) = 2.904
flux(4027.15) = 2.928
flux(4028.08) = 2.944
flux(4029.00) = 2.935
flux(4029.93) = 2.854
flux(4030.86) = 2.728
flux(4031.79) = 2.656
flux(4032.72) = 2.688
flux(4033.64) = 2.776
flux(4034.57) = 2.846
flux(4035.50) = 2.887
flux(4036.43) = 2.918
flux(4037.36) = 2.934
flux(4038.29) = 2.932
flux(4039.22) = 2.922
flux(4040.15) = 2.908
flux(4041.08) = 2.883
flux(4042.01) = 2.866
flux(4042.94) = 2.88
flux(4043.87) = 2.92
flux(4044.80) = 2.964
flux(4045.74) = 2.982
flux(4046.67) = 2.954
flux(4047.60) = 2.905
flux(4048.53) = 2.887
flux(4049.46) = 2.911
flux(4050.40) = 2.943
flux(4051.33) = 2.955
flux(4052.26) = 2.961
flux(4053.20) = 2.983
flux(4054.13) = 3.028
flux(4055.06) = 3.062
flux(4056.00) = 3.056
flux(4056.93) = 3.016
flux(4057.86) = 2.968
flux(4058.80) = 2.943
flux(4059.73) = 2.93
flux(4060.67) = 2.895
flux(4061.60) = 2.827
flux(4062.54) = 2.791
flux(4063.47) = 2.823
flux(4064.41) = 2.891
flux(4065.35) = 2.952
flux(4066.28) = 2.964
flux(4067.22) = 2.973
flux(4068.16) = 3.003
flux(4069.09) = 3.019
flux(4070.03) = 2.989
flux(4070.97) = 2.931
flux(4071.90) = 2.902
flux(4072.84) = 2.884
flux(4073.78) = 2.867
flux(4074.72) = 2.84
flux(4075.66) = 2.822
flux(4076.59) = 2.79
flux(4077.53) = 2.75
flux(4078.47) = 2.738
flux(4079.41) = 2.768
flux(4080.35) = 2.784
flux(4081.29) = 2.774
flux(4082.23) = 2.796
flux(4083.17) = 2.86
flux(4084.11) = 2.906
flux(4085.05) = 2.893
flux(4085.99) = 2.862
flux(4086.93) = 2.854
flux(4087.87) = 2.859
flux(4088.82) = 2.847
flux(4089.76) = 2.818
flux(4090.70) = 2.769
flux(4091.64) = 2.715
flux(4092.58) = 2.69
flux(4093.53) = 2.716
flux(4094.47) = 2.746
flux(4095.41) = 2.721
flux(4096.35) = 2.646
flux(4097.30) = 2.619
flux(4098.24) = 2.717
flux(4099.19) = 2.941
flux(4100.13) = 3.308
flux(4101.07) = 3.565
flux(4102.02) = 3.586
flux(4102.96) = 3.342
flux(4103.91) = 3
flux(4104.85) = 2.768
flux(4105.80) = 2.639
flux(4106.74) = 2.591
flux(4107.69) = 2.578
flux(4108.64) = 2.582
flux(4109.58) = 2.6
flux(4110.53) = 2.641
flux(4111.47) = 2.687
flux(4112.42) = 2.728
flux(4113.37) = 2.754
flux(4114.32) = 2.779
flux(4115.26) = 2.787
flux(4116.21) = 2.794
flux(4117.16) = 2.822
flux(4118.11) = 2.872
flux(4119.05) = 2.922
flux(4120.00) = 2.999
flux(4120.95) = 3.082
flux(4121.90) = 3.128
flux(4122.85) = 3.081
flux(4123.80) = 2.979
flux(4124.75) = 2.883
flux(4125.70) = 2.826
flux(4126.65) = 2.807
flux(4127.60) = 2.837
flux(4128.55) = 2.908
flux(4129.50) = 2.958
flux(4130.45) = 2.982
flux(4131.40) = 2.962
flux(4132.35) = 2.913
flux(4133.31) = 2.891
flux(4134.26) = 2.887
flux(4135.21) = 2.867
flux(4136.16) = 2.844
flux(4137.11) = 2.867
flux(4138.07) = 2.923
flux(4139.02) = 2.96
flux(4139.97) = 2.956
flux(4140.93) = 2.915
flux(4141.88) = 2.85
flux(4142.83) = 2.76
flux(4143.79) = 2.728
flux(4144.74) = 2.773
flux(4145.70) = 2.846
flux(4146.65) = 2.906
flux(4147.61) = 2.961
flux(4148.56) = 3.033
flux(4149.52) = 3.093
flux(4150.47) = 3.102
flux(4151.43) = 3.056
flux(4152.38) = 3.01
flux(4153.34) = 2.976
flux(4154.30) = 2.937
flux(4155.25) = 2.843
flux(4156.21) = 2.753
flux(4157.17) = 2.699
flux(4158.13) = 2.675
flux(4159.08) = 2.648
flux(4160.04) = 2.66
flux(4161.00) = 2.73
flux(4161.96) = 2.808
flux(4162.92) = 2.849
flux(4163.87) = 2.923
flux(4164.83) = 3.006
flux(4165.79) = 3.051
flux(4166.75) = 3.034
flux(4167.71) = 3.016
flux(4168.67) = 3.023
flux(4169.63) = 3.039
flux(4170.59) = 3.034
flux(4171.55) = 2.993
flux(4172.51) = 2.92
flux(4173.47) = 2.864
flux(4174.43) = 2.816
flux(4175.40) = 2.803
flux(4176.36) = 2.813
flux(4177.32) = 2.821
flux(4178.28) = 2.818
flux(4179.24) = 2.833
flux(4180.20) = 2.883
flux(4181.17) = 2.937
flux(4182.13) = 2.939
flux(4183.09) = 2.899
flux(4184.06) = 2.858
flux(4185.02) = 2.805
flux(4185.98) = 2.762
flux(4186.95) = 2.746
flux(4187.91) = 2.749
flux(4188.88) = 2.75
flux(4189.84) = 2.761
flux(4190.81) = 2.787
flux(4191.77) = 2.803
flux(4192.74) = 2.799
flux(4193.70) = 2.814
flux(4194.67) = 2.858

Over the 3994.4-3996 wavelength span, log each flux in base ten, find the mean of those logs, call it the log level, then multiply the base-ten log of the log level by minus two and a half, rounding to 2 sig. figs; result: 0.81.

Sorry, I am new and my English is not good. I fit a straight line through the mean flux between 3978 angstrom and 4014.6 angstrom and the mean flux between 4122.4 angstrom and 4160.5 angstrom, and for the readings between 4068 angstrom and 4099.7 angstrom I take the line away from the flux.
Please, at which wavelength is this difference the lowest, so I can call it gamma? 4097.30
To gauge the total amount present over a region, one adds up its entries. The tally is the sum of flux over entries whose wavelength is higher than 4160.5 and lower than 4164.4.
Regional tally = 11.3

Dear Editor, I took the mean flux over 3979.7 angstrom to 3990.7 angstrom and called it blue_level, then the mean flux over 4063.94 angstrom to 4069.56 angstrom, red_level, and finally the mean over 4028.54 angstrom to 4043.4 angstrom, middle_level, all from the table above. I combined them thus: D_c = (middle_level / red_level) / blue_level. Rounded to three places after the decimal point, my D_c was 0.327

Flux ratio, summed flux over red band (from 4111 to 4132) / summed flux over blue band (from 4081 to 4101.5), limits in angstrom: 1.015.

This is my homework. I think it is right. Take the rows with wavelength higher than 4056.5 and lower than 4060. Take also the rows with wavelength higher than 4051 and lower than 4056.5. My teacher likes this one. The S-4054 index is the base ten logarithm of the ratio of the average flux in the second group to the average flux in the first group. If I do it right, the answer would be 0.006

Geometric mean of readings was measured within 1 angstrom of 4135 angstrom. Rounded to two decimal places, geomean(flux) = 2.88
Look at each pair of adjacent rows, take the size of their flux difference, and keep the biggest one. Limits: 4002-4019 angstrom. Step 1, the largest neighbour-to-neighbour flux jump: 0.14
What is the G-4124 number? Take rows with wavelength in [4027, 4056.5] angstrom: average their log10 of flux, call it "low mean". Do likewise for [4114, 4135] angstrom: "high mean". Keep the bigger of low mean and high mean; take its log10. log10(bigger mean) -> -0.333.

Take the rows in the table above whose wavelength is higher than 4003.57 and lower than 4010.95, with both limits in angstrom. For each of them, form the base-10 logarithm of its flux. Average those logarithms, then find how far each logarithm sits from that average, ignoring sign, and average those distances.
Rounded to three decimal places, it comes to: 0.025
